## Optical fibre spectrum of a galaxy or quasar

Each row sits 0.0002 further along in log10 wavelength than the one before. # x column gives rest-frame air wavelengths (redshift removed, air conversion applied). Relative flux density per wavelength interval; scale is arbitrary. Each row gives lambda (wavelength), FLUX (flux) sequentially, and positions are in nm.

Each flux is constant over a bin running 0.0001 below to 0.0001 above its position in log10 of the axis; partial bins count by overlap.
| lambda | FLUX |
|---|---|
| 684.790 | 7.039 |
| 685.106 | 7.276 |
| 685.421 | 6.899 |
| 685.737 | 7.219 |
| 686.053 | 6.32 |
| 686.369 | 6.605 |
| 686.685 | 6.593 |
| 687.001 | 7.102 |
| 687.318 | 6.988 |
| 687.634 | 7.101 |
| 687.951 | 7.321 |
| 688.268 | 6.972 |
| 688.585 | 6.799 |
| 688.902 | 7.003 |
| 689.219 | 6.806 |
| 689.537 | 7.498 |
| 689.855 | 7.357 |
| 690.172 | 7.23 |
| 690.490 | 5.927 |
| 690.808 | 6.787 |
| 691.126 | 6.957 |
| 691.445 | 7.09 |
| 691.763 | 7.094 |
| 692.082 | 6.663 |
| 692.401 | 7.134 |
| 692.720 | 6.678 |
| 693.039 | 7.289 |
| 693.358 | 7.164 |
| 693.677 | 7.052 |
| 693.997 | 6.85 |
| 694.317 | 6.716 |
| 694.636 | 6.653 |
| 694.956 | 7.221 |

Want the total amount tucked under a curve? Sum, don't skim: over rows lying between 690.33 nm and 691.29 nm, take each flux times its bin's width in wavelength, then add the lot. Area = 6.3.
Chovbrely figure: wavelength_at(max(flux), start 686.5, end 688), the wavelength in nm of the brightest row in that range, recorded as 687.951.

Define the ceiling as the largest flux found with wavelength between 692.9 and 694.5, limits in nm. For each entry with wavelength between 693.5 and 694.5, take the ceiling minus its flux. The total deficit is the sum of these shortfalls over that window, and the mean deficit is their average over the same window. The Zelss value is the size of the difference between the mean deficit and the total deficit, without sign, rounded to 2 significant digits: 0.83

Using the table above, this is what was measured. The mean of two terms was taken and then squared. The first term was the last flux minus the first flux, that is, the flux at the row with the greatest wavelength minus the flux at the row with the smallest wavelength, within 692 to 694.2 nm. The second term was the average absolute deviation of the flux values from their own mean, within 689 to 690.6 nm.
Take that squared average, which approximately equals 0.110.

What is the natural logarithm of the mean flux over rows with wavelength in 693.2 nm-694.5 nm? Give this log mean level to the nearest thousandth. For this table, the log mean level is 1.938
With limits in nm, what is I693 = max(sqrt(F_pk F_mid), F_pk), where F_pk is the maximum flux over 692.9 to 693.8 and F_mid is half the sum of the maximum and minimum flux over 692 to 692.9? 7.29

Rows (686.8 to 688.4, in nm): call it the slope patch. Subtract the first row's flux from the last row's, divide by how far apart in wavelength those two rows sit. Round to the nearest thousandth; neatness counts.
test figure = -0.103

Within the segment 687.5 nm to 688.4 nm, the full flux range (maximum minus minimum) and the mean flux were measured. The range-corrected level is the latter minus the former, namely 6.78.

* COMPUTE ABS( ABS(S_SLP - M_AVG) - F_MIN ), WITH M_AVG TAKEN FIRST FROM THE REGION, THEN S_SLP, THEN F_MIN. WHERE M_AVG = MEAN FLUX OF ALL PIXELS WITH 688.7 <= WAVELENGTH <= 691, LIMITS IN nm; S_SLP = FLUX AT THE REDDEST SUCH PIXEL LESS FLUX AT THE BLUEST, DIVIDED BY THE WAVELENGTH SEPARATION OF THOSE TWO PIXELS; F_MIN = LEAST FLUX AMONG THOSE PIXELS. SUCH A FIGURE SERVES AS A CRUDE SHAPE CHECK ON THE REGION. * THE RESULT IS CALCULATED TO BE 1.1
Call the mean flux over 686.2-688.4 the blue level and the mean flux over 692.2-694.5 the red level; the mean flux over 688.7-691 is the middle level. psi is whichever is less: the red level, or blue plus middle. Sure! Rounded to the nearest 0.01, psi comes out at 6.98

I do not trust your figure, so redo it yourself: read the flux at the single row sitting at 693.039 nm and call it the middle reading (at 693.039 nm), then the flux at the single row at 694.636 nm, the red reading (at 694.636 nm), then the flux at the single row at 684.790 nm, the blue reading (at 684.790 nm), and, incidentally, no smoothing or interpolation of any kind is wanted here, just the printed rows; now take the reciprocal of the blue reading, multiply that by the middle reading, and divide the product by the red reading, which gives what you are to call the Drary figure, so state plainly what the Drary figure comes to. 0.156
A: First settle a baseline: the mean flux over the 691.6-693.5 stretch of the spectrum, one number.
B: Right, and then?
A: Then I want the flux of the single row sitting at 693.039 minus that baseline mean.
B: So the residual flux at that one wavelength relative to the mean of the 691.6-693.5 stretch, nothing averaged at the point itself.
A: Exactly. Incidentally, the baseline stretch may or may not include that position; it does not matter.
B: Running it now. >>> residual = 0.29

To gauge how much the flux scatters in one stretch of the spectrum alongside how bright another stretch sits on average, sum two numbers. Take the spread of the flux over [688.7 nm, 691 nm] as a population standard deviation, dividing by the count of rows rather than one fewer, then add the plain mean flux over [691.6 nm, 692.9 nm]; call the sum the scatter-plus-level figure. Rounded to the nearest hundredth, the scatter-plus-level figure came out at 7.38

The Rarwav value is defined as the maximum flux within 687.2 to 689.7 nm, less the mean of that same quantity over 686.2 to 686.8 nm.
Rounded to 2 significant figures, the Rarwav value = 0.90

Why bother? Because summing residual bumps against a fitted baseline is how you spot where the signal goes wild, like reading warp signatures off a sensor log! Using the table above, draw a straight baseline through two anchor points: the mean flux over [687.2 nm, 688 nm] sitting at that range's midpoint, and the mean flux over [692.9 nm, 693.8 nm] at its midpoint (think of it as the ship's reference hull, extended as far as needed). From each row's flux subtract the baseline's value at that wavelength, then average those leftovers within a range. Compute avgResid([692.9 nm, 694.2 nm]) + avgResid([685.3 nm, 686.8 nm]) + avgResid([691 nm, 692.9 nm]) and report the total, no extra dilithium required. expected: -0.7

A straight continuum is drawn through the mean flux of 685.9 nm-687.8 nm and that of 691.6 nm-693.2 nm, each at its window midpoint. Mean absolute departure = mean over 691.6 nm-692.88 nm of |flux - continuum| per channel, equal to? 0.23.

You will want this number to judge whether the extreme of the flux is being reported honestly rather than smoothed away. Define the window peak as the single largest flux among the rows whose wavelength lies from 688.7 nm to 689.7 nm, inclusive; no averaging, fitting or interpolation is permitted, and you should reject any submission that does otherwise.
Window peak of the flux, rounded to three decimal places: 7.498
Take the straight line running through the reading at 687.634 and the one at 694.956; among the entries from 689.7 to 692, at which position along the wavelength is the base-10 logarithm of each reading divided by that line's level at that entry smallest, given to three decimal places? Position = 690.490 nm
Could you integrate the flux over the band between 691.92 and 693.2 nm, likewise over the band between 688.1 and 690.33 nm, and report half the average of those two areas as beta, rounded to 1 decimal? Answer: 6.2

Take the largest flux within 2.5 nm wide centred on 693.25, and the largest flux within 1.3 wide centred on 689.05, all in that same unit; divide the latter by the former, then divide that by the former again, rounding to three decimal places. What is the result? 0.141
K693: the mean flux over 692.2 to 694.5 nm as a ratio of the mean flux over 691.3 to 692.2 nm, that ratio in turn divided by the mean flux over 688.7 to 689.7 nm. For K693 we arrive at 0.141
